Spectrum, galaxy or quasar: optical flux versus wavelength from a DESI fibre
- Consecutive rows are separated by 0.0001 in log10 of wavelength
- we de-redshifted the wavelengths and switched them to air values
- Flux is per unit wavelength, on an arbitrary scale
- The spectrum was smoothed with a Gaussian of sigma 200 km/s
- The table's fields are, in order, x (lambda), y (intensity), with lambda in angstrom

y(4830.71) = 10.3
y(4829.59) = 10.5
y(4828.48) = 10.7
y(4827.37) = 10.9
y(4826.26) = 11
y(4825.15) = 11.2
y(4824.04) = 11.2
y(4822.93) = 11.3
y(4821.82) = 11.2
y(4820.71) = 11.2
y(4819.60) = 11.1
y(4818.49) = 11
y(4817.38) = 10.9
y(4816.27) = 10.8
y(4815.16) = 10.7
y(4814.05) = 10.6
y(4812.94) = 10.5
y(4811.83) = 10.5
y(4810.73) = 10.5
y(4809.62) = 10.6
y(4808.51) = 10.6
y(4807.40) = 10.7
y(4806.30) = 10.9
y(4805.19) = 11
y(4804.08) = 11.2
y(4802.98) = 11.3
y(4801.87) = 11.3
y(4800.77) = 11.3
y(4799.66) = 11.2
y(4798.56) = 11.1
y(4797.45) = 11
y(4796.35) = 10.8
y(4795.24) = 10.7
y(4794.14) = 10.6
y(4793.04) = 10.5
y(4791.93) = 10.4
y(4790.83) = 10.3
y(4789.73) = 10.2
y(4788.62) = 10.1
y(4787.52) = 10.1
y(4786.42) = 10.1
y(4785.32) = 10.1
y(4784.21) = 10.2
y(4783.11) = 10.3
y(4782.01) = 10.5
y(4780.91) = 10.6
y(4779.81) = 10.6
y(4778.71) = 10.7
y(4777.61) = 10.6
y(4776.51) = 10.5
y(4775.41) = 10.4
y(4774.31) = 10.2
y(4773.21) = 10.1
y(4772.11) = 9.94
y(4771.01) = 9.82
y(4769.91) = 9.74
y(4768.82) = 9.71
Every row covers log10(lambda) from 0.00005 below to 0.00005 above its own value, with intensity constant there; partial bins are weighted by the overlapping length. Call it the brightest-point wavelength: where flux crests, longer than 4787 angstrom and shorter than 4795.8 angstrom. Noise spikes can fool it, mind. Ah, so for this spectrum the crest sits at 4795.24 angstrom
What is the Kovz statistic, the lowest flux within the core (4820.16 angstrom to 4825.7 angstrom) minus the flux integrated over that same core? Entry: -51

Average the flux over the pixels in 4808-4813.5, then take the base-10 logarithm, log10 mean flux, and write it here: 1.02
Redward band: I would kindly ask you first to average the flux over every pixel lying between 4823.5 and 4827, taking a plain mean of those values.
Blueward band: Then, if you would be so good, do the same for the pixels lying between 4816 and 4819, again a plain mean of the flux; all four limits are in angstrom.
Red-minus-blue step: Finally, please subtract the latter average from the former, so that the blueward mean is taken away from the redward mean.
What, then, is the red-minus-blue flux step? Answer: 0.23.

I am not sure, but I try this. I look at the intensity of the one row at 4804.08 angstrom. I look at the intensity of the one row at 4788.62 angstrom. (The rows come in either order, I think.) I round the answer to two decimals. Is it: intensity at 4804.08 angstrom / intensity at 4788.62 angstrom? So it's 1.11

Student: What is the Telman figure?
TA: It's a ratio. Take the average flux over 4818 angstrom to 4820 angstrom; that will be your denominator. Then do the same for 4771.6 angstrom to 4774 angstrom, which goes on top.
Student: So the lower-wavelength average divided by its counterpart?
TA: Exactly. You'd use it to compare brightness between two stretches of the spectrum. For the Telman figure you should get 0.91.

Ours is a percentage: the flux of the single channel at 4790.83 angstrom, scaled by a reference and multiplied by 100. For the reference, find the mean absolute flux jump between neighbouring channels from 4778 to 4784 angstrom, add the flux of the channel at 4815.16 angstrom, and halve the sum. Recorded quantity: 191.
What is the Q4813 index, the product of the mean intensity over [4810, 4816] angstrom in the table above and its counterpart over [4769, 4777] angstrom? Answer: 107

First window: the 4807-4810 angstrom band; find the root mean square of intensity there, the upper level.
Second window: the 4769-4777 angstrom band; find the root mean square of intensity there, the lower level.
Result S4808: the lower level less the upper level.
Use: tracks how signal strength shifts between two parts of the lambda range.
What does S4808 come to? -0.53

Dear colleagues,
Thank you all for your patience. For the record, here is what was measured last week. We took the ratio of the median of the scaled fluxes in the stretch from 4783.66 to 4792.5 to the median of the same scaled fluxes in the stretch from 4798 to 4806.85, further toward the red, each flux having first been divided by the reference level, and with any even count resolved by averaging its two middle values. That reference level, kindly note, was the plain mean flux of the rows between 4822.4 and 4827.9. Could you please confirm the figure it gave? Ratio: 0.91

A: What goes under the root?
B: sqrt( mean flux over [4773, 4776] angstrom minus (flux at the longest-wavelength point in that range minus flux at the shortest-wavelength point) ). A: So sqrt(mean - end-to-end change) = 3.15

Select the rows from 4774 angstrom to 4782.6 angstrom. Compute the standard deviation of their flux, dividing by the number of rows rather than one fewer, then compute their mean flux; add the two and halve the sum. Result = 5.33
